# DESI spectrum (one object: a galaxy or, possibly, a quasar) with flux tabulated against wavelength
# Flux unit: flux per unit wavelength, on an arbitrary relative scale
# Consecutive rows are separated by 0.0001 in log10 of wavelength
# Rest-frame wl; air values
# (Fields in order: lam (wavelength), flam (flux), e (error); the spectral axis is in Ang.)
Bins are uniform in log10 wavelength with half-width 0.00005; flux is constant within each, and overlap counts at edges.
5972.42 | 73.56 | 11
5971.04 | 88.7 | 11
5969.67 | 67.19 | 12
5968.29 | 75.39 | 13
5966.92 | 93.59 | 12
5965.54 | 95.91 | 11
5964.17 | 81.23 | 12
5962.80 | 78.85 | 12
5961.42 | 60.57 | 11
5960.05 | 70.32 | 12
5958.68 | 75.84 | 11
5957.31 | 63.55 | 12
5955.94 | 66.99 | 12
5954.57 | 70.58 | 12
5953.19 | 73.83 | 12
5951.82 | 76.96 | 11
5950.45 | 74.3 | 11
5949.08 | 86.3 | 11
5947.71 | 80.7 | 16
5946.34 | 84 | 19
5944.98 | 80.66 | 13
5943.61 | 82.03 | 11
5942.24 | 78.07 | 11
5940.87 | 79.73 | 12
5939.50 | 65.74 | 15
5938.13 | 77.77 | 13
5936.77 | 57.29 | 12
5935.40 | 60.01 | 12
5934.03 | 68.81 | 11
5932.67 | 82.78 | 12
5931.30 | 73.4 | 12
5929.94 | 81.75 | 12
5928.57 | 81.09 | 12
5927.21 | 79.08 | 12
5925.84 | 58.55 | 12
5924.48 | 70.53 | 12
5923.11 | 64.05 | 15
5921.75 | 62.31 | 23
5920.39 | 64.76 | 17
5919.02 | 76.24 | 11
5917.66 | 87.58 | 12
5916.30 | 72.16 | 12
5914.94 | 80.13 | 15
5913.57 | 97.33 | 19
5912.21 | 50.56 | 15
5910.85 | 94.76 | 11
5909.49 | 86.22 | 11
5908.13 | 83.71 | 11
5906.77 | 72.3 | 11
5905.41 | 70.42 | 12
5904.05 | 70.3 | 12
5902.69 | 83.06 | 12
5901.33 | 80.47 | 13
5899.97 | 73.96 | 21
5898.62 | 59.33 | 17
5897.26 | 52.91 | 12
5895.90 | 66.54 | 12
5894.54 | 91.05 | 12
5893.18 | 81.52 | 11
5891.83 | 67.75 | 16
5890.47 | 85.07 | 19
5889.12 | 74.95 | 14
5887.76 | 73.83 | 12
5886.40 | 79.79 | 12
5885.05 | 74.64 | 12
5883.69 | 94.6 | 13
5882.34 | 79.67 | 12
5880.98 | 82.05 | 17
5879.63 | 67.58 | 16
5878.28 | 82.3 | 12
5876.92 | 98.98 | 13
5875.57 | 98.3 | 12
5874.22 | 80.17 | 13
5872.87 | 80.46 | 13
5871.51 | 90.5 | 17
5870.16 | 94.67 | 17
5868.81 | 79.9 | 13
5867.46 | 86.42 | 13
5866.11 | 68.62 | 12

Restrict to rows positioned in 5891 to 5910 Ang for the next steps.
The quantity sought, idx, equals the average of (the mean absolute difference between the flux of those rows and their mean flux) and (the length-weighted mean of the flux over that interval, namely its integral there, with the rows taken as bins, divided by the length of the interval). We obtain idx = 41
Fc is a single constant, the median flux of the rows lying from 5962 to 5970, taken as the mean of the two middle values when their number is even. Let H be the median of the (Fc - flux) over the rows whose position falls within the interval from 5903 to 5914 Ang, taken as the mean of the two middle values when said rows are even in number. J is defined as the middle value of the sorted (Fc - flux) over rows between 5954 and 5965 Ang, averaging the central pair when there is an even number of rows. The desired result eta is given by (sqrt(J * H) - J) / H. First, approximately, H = 2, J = 9.6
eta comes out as -2.5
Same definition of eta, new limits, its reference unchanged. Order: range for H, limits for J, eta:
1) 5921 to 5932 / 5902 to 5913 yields 0.2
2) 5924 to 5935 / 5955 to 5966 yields -0.5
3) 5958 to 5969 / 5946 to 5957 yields -0.4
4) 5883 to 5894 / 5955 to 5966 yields -1.0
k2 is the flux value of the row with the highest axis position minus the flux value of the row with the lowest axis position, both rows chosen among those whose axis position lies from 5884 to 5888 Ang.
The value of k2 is -1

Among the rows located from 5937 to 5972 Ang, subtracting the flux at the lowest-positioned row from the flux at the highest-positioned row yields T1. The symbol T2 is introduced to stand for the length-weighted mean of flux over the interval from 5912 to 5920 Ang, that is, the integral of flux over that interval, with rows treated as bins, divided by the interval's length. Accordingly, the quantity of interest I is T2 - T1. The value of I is 67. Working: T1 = 11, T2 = 78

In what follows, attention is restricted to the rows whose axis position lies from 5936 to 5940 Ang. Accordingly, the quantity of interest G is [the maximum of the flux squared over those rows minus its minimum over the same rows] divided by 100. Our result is 27.7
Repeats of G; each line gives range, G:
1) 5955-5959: 17.1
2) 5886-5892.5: 26.5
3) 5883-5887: 33.8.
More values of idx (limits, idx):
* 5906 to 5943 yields 42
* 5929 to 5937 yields 40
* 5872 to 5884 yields 46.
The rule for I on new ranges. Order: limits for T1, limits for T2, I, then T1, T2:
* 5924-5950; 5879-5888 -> 63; 16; 79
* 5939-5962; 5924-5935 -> 79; -5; 74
